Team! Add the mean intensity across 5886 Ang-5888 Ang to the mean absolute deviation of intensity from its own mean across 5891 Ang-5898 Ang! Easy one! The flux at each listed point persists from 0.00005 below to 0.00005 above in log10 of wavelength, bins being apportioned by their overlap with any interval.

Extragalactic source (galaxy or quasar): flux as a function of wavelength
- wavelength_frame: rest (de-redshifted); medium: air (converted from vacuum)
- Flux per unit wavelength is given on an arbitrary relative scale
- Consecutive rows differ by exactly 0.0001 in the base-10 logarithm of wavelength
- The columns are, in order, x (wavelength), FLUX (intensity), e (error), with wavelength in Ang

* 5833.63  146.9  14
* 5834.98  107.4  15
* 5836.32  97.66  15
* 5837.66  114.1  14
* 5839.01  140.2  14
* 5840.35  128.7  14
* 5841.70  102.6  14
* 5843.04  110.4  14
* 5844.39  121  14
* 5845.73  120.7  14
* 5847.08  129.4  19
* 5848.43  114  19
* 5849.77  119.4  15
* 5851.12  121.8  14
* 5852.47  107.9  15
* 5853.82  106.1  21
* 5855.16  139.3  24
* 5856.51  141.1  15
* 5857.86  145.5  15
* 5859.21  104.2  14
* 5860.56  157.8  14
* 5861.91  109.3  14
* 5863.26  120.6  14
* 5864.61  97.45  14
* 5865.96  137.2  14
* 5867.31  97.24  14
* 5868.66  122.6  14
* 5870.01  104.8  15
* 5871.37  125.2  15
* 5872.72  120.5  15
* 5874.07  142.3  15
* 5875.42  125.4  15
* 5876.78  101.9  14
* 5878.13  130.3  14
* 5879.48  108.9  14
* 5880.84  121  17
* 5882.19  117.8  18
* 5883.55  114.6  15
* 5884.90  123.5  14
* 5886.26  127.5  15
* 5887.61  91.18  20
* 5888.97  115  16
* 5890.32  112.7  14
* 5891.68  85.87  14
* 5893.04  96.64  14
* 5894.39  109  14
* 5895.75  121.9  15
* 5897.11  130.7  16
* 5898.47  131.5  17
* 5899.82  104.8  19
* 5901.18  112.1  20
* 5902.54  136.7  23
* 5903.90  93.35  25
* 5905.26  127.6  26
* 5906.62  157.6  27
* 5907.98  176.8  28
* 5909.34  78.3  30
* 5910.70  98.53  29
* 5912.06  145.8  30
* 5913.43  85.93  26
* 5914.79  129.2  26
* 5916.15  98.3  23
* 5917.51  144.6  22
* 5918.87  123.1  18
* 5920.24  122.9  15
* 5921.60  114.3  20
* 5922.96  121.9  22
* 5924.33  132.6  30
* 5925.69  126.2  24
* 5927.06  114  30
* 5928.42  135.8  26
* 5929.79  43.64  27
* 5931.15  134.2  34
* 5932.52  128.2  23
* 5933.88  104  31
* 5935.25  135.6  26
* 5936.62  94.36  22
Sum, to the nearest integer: 123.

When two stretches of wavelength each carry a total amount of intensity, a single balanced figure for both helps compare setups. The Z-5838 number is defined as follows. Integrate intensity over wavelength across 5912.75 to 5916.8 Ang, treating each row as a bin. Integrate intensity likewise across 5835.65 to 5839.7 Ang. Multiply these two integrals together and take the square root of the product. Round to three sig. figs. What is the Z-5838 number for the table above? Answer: 449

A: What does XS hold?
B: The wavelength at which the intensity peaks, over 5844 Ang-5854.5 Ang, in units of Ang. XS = 5847.08 Ang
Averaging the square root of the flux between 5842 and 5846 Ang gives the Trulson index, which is 10.8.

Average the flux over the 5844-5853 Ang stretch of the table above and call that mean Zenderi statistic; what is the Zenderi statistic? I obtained 119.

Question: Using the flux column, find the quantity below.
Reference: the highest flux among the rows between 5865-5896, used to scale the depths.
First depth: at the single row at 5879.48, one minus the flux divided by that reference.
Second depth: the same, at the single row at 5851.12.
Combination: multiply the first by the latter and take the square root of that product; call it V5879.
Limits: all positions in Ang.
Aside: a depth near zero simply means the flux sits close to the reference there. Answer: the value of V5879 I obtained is 0.18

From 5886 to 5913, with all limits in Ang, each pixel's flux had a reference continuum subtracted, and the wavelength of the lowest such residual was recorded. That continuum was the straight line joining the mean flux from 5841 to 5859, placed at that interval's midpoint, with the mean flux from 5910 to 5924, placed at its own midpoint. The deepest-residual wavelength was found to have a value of 5909.34 Ang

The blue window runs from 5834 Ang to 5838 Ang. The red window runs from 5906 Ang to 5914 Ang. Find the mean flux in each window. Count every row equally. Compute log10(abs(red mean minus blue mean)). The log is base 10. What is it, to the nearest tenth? 1.2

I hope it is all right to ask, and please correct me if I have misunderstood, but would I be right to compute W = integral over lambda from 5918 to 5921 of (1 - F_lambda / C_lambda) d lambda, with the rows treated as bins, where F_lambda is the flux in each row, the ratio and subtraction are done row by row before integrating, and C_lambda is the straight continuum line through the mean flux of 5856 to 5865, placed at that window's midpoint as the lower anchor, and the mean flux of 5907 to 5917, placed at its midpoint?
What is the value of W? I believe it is -0.19 Ang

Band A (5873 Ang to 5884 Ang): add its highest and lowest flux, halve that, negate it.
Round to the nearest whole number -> -122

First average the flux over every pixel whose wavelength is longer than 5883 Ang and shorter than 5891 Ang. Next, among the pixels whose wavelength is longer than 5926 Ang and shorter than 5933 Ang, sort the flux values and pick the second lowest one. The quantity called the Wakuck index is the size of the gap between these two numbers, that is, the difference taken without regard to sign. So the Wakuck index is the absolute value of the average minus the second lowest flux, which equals 0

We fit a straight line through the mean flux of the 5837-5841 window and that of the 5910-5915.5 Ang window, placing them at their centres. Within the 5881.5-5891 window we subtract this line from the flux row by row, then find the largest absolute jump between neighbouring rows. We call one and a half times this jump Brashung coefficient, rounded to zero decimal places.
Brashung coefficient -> 54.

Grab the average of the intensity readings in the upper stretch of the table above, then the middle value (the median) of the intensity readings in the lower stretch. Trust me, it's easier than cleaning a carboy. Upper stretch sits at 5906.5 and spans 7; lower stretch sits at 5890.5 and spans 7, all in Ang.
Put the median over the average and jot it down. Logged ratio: 0.76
